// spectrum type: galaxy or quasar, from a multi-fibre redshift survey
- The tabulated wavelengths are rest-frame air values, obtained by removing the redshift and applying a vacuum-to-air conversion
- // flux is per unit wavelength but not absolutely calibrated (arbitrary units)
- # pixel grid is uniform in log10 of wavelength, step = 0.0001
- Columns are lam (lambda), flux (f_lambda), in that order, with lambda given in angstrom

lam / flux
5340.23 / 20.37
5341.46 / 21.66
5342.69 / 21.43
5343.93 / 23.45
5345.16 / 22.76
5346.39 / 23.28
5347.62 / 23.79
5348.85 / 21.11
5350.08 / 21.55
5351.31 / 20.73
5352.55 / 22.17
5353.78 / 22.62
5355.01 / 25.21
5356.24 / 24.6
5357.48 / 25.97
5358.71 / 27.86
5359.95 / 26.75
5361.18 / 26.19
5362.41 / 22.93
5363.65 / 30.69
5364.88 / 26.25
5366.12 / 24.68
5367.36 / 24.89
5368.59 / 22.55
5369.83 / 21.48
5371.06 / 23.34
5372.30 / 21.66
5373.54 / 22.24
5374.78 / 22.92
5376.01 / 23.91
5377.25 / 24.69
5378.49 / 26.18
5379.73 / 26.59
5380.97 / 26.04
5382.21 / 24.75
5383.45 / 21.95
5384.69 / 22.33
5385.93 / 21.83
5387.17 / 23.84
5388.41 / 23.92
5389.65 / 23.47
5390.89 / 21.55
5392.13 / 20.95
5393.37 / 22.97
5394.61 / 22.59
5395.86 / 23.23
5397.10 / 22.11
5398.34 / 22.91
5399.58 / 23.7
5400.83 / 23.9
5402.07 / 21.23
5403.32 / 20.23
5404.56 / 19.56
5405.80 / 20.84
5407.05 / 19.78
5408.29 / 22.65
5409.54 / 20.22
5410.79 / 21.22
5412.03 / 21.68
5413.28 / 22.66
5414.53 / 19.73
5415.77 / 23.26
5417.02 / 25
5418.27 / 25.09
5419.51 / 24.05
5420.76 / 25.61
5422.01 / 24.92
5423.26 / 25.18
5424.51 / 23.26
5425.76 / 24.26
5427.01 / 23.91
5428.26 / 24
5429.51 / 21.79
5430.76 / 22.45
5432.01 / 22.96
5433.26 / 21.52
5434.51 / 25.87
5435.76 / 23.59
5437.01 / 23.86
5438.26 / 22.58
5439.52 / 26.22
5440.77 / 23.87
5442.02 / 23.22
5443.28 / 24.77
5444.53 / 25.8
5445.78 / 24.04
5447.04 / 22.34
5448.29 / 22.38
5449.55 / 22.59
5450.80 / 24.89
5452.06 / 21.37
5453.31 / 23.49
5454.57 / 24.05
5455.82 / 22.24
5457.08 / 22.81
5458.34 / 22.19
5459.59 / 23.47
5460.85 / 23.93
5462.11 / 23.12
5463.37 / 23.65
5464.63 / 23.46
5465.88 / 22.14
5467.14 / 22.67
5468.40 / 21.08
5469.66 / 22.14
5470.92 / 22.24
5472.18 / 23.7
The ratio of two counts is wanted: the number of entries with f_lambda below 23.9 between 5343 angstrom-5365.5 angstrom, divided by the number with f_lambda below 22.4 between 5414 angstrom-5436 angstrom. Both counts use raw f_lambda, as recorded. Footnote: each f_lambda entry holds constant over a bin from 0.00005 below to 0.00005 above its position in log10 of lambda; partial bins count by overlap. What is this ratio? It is 3.3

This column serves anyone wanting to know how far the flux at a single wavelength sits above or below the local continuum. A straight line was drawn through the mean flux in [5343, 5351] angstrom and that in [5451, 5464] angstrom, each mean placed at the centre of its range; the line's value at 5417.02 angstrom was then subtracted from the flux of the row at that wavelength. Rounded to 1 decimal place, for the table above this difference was 2.1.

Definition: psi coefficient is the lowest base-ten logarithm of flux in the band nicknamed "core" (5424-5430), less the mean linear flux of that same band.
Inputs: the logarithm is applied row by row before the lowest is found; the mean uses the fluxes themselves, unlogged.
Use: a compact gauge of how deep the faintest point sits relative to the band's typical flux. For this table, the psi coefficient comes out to -22.1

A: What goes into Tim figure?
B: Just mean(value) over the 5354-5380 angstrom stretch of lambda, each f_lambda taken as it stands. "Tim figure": 24.8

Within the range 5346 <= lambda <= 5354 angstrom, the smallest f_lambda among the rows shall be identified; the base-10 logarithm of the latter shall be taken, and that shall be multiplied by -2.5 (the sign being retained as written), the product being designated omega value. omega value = -3.29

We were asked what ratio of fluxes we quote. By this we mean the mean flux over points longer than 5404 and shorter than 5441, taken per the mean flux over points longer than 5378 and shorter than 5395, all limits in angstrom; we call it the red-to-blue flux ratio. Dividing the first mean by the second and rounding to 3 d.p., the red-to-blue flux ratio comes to 0.981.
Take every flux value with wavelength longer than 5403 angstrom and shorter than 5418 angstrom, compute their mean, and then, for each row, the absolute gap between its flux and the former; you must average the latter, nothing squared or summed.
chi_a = 1.37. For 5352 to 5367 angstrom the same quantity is 1.79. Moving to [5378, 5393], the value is 1.60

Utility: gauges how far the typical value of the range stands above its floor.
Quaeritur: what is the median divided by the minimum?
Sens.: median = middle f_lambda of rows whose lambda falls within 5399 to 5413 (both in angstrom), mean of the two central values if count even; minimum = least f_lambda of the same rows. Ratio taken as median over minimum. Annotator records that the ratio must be 1.08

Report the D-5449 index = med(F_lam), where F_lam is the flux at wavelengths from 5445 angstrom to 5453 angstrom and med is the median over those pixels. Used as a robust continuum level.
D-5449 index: 22.5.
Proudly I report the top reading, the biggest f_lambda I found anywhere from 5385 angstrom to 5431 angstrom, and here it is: 25.61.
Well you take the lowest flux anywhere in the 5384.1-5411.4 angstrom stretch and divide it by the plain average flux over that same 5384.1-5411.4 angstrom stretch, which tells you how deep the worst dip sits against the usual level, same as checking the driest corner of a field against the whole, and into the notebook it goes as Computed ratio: 0.887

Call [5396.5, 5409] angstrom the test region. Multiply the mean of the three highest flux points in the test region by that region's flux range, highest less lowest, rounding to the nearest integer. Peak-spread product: 102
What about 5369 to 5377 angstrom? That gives 57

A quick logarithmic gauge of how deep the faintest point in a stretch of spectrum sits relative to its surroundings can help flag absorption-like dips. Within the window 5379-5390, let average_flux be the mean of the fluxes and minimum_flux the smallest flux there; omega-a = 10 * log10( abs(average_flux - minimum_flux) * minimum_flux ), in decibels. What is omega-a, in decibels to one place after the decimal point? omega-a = 16.5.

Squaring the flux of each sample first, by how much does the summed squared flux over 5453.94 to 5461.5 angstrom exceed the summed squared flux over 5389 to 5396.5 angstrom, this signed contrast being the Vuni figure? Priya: 177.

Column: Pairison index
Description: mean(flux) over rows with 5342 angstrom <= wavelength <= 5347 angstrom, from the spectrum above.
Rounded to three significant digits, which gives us 22.7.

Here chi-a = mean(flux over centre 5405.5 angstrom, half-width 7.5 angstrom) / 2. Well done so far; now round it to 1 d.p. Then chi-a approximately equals 10.7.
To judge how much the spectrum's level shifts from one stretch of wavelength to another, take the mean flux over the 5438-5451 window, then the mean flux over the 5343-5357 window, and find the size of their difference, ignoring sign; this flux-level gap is 1.0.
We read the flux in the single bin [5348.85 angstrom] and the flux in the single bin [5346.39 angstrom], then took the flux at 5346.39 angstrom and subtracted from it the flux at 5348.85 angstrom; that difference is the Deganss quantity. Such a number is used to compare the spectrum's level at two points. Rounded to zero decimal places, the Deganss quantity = 2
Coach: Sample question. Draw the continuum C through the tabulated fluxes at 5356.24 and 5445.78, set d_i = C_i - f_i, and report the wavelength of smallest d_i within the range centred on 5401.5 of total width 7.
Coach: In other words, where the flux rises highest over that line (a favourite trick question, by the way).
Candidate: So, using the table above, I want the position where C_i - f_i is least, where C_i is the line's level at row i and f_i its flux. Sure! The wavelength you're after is 5400.83 angstrom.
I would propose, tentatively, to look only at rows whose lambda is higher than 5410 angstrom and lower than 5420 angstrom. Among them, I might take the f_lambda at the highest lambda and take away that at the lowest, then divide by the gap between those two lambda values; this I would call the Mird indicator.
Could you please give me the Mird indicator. 0.32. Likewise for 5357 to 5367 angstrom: -0.15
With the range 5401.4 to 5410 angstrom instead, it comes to -0.14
